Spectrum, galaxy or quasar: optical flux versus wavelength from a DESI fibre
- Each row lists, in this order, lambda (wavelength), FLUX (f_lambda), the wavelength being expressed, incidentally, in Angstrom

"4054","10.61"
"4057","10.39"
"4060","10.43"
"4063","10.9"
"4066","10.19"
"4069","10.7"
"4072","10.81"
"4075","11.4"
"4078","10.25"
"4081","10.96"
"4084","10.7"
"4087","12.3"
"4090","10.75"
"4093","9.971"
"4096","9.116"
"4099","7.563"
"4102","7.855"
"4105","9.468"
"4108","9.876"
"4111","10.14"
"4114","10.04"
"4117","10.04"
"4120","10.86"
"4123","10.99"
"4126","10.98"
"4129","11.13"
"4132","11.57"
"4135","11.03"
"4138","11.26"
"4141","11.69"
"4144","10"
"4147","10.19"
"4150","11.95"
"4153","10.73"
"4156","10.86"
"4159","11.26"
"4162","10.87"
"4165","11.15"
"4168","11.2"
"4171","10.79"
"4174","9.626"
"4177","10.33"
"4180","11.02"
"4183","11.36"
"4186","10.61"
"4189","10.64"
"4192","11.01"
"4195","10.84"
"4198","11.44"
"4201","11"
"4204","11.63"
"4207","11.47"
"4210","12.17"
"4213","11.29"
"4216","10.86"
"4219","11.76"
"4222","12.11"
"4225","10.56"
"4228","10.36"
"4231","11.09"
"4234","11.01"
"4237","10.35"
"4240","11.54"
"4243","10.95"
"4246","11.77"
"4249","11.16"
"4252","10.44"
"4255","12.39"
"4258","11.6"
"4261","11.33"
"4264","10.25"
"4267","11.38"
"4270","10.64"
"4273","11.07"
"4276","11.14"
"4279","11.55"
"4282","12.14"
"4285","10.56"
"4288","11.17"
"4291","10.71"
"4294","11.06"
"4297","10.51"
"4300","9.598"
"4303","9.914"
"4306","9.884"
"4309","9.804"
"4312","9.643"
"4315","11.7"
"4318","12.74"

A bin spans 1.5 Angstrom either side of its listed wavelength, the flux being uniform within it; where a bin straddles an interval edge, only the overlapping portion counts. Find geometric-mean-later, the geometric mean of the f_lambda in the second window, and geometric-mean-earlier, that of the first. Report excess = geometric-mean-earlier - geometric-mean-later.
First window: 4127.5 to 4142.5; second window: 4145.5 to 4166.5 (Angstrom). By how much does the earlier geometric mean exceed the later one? 0.3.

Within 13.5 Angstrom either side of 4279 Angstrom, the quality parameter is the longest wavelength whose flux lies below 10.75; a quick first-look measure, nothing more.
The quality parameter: 4291 Angstrom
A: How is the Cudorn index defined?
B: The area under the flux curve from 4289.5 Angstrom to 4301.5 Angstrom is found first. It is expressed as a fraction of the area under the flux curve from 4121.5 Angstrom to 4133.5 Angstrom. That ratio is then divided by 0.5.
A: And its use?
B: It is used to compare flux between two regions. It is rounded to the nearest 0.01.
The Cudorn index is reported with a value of 1.87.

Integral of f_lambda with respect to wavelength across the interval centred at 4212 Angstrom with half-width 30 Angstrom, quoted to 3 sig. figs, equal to 669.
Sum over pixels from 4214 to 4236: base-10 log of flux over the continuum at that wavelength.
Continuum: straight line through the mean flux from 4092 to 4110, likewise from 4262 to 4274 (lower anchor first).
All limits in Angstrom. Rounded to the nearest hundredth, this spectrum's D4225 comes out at 0.21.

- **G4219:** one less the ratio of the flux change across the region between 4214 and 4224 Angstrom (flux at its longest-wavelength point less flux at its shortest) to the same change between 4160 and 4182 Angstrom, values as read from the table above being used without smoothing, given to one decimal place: -7.3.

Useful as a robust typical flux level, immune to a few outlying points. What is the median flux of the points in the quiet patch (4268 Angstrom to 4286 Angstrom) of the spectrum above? 11.1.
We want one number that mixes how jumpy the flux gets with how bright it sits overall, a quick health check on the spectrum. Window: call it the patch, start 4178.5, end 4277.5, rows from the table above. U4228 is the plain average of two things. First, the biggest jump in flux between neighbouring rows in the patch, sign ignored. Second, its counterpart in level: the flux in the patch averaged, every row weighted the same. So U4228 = 6.55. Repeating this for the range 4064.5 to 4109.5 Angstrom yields 5.87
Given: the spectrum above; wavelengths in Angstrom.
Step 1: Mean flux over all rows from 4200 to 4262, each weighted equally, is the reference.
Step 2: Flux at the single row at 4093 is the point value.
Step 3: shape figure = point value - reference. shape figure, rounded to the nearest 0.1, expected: -1.3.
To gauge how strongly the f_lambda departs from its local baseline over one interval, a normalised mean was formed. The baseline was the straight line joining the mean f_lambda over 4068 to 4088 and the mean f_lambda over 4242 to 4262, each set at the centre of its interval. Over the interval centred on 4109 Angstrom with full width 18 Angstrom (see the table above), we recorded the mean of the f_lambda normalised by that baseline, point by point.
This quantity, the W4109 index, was 0.86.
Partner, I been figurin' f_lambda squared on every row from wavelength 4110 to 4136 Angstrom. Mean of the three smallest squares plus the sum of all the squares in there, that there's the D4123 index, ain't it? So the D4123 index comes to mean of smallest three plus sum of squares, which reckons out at 1145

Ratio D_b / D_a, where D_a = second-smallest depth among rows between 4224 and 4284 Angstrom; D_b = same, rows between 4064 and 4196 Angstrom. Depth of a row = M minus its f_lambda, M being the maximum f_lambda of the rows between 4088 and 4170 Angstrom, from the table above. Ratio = 0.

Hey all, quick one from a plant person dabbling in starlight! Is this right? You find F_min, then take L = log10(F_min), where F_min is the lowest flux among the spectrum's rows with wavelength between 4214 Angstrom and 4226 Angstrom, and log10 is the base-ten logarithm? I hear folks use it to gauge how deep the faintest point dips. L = 1.02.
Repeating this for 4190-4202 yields 1.04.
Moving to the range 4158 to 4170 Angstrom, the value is 1.04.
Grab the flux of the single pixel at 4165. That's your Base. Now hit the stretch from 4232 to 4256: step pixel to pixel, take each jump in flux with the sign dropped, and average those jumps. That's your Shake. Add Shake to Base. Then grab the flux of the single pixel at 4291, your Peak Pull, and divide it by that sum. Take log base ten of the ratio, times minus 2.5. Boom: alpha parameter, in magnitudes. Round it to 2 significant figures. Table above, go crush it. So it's 0.13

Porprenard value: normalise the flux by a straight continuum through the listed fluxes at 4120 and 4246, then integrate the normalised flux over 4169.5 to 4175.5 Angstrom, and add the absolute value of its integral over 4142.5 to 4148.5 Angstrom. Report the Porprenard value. 10.9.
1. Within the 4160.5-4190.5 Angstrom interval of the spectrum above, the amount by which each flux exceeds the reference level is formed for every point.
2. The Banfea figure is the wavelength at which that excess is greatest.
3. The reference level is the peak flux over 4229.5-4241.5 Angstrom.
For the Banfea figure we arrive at 4183 Angstrom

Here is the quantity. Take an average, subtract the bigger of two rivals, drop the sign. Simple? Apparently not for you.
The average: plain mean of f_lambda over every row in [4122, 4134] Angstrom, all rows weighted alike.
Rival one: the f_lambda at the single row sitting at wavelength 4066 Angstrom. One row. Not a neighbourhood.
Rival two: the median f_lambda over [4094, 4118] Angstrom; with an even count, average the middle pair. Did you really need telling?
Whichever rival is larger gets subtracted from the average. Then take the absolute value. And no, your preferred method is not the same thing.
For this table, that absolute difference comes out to 0.98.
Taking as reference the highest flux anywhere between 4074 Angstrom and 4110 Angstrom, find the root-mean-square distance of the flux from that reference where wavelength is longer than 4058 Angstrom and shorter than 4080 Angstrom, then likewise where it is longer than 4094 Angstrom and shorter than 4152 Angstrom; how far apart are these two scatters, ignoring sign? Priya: 0.63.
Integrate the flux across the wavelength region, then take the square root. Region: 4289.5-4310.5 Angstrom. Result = 14.6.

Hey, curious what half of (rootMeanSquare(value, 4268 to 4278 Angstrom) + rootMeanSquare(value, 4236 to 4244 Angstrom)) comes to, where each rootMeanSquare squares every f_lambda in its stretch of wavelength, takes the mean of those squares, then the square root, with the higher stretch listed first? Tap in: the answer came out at 11.0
